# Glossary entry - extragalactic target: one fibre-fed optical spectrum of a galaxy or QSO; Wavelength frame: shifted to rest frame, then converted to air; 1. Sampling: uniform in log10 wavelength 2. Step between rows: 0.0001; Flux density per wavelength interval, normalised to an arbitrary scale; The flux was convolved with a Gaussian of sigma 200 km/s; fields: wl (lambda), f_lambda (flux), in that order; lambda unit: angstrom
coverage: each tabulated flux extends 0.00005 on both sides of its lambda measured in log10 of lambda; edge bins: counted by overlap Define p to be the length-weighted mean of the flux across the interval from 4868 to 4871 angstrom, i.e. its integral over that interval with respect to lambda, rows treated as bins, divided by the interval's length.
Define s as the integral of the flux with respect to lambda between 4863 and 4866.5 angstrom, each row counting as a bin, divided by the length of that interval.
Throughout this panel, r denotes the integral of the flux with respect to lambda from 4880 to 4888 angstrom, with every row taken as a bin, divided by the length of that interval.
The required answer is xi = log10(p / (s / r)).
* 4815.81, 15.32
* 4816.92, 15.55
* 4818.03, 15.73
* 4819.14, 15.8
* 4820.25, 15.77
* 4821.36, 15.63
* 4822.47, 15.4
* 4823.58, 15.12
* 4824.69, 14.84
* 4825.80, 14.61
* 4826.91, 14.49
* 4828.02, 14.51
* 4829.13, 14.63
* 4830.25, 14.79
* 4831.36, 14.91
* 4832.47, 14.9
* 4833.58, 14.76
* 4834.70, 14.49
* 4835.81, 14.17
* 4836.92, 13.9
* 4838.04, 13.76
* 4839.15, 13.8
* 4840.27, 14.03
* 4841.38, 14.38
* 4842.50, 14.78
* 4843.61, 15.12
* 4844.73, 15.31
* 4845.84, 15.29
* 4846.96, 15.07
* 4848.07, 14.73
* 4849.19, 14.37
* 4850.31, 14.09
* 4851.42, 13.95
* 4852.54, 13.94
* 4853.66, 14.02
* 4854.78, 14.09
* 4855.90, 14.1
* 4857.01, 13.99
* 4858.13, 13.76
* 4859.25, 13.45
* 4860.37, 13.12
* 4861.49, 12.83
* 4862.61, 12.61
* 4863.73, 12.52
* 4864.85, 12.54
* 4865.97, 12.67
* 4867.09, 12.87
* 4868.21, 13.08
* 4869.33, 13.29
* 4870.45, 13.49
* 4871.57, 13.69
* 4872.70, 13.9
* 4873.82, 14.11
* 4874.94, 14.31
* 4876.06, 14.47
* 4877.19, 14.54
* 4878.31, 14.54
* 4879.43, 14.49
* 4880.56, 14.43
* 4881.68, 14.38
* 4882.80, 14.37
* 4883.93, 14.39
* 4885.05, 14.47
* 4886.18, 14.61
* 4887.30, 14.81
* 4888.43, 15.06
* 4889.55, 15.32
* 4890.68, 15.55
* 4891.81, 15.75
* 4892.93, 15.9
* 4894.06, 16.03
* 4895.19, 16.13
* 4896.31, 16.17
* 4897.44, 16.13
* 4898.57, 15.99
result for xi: 1.19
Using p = 13.3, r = 14.5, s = 12.6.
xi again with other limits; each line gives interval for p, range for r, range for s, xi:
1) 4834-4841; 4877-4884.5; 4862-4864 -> 1.21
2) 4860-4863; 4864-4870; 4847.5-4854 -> 1.07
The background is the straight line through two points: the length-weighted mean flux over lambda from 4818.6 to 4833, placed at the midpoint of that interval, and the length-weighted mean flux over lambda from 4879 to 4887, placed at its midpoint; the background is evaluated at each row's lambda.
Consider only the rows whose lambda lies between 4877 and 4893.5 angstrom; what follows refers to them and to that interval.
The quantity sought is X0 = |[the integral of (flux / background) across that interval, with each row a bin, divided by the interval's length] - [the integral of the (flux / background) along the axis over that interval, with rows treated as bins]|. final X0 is 15.9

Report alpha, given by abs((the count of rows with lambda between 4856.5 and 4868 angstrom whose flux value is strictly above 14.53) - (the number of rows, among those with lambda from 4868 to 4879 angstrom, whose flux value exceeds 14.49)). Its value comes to 2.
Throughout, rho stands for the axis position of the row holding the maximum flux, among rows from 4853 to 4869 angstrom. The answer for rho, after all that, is 4855.90 angstrom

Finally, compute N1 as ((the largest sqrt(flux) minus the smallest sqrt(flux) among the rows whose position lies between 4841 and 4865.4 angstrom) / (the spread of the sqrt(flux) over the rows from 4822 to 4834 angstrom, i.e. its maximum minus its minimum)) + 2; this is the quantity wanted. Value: 5.2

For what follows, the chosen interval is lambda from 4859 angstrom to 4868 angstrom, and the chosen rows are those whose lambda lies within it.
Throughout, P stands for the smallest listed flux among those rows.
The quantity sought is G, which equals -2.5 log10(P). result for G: -2.74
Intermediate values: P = 12.52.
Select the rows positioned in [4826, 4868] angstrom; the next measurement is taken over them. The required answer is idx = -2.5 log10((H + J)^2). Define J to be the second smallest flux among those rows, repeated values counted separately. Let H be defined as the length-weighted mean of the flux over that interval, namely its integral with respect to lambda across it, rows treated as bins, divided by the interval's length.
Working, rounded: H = 14.1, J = 12.54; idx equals -7.13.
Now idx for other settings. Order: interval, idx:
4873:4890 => -7.30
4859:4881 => -7.08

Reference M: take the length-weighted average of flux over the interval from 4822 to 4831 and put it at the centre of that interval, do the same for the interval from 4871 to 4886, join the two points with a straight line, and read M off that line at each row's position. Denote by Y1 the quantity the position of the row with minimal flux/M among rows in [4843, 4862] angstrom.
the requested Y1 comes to 4861.49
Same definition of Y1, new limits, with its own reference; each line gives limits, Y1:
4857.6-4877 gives 4863.73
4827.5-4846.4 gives 4838.04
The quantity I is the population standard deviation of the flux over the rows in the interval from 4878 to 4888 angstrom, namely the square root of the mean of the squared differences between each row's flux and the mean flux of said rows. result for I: 0.1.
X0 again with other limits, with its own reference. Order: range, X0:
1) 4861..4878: 14.7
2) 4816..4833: 16.1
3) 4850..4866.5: 14.2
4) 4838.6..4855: 15.0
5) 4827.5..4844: 15.0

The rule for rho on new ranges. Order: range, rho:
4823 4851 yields 4844.73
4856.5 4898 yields 4896.31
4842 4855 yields 4844.73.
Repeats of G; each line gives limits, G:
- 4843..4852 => -2.86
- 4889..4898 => -2.96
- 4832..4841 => -2.85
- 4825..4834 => -2.90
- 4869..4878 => -2.81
